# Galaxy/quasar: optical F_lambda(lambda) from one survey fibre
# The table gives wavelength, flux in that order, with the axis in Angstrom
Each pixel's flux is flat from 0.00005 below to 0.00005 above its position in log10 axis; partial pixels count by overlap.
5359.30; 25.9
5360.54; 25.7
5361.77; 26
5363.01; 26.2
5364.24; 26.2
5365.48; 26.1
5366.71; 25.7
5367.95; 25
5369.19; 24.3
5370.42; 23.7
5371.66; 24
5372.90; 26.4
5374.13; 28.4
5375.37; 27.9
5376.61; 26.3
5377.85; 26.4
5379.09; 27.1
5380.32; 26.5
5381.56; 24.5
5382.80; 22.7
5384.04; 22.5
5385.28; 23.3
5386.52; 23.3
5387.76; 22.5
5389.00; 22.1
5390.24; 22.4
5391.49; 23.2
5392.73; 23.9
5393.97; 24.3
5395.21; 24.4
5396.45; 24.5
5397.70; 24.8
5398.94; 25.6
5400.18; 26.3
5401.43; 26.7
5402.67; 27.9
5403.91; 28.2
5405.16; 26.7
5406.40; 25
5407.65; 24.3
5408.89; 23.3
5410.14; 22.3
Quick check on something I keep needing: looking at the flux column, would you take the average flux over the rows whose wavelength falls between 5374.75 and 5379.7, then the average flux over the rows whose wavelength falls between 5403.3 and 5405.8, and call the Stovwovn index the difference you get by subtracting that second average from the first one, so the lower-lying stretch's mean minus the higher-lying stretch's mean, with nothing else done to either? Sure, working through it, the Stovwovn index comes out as -0.5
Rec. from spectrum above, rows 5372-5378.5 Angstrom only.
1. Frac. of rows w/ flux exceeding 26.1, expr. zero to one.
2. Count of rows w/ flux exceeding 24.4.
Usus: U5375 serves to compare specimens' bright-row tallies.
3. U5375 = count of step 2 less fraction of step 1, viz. 4.0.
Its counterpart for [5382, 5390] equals 0.0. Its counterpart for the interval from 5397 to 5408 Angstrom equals 7.4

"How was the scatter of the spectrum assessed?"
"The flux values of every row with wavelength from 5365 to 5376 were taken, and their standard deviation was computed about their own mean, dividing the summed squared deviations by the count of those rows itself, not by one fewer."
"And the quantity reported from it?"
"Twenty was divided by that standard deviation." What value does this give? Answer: 12.8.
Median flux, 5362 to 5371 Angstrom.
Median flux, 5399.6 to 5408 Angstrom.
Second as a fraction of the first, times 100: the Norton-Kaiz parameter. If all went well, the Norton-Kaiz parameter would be 104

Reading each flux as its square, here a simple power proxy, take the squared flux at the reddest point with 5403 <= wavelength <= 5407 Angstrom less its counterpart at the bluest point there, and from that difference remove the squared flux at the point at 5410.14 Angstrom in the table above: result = -668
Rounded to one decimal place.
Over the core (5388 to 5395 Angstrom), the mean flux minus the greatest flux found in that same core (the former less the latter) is -1.1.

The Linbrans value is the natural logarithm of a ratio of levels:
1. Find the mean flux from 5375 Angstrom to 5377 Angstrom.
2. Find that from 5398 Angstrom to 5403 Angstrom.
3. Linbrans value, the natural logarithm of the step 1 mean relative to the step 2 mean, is 0.02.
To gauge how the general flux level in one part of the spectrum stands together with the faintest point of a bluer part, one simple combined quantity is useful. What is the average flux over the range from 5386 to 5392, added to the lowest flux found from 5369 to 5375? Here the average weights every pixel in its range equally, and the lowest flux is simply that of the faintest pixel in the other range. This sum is 46.4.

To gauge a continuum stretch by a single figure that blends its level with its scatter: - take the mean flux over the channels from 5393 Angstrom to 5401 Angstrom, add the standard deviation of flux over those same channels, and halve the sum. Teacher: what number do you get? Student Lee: 12.9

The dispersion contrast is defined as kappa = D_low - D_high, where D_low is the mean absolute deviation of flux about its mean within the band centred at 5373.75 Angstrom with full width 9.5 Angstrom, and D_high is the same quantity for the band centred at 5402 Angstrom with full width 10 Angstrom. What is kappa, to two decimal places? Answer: 0.47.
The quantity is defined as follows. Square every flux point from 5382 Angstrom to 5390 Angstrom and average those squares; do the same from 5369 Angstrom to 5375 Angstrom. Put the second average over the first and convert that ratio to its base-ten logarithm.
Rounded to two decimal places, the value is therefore 0.10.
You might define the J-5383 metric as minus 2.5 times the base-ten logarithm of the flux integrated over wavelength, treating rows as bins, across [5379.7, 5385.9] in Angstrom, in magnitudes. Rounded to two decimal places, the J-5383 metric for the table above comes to -5.43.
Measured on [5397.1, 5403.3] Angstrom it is -5.53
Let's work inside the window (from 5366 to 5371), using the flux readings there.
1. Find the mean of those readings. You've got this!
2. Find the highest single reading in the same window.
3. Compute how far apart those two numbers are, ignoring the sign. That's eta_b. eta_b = 1.0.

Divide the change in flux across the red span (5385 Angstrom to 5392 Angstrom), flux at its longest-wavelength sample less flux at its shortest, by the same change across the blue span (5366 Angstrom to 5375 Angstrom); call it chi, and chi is 0.0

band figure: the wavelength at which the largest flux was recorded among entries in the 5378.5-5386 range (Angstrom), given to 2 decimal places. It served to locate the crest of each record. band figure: 5379.09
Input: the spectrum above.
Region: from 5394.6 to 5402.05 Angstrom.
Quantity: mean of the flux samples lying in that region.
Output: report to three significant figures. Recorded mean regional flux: 25.4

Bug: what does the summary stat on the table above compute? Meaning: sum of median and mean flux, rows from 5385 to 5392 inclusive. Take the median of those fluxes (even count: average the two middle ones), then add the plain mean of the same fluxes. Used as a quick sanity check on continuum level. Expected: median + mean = 45.6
